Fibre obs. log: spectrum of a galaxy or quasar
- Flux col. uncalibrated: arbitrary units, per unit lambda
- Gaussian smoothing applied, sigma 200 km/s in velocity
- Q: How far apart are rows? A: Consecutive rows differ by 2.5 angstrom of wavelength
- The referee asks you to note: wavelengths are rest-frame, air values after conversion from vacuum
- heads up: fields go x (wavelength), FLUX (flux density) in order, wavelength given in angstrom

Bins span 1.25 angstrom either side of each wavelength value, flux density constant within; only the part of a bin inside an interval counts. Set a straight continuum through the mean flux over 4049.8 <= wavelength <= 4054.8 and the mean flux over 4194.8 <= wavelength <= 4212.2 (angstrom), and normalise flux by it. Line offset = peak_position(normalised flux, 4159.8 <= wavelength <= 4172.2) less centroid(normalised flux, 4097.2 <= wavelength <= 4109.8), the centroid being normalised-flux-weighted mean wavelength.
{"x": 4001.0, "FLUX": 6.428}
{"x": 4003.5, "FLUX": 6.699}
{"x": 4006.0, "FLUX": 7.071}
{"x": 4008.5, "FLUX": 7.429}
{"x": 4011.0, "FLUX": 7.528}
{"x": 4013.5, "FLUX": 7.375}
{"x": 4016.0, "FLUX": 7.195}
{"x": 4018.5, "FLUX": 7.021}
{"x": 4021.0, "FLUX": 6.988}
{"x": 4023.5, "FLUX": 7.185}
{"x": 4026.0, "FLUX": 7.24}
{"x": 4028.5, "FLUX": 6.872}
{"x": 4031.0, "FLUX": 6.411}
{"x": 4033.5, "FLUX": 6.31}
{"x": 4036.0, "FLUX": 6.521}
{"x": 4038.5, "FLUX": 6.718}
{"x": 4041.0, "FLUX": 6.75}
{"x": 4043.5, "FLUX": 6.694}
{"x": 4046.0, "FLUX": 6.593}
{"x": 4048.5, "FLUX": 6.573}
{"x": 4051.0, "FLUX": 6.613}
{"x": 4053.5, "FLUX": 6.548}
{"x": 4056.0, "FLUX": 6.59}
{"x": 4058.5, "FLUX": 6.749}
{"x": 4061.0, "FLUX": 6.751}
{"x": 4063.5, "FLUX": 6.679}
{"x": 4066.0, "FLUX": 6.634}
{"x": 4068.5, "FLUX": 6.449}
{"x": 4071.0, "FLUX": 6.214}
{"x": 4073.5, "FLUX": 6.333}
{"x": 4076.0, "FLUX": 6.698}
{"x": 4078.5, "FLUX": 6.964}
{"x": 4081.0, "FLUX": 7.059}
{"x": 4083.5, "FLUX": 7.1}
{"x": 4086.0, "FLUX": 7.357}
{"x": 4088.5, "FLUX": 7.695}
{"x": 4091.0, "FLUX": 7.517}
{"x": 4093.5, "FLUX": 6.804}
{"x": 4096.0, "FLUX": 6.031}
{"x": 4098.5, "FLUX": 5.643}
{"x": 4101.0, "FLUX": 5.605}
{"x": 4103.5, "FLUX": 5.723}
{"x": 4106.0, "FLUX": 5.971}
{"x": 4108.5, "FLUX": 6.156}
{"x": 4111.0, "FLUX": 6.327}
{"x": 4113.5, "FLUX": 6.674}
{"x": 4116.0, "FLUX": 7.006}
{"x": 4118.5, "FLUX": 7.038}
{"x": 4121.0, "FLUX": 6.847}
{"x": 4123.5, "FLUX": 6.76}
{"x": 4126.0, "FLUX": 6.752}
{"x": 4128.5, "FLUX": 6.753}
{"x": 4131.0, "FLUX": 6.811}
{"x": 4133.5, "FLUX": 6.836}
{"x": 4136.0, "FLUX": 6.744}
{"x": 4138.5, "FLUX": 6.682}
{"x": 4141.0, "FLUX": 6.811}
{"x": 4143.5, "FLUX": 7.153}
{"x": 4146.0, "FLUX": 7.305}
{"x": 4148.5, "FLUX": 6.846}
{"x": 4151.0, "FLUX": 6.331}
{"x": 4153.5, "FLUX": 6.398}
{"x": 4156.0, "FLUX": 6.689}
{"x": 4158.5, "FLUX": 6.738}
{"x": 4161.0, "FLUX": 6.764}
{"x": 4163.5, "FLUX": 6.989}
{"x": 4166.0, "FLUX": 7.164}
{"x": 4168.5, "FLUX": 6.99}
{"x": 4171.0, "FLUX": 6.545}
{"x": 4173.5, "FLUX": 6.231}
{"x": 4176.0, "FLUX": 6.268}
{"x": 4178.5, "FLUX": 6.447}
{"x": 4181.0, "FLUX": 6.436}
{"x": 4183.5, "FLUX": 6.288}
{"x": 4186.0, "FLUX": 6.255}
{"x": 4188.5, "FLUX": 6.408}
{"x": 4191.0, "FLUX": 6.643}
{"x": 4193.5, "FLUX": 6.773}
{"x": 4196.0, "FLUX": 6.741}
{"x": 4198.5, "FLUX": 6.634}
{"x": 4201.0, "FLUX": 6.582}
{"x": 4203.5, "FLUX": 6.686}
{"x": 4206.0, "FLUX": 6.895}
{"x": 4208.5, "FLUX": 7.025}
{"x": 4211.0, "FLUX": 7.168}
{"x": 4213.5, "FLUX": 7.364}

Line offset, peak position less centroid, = 62.4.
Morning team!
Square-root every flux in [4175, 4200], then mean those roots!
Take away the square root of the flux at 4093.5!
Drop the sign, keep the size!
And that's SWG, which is 0.061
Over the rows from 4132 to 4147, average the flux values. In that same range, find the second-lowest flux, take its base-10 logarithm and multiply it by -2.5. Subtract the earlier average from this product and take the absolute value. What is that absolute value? 8.99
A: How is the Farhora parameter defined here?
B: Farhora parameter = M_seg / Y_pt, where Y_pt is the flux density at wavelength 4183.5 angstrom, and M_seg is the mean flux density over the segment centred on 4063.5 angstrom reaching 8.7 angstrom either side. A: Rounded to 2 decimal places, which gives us 1.05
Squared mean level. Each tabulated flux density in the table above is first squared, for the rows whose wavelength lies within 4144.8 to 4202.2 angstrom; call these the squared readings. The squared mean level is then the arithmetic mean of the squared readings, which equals 44.0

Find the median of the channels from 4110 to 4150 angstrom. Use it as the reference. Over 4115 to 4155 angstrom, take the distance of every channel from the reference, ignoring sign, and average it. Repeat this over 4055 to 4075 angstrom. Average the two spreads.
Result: 0.21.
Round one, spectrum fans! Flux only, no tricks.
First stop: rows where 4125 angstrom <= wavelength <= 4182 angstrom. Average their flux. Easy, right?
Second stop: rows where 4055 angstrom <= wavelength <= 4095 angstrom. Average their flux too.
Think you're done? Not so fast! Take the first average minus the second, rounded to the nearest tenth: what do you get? -0.1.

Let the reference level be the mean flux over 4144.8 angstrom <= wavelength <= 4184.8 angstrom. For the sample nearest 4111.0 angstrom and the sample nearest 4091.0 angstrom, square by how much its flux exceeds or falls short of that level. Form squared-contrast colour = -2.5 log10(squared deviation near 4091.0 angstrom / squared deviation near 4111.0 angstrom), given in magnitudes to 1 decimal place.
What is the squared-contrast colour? -2.1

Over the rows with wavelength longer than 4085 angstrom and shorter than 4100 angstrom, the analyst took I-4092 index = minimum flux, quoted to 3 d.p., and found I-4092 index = 5.643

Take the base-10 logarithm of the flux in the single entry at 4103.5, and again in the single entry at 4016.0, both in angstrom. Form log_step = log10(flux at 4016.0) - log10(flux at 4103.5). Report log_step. 0.099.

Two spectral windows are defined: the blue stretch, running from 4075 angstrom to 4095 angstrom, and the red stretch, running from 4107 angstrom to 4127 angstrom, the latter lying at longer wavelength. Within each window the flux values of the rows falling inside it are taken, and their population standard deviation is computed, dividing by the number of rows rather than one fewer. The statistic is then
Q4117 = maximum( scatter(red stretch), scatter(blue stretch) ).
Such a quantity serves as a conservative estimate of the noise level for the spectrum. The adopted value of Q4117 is 0.32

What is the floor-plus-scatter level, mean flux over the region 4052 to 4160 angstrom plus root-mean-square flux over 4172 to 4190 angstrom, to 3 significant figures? 13.0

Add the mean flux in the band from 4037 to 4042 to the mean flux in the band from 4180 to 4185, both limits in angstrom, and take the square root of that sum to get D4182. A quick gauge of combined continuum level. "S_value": 3.62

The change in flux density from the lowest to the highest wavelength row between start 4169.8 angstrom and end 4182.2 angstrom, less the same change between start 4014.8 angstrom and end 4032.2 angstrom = 0.7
